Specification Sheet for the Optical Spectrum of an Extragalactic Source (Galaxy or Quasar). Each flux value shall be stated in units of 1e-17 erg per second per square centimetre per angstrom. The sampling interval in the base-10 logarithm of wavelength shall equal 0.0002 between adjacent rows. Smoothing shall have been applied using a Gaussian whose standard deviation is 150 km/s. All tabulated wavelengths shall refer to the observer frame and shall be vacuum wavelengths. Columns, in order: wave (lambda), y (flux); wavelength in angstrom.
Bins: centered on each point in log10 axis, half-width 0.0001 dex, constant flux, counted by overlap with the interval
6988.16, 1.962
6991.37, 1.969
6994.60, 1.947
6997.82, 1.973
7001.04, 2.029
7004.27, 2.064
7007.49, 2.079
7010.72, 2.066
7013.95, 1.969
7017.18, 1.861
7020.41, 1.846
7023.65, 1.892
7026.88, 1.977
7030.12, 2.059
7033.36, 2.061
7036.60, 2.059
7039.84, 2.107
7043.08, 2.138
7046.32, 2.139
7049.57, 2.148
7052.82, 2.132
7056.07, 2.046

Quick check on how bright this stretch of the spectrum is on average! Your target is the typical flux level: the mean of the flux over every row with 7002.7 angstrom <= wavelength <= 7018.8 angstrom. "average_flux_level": 2.01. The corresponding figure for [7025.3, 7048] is 2.08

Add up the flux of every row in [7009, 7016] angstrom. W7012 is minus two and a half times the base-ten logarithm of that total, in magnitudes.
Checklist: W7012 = -1.51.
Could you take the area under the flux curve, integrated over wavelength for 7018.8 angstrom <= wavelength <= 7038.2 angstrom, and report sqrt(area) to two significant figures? 6.2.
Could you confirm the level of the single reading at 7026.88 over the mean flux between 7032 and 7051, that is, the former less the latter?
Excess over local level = -0.13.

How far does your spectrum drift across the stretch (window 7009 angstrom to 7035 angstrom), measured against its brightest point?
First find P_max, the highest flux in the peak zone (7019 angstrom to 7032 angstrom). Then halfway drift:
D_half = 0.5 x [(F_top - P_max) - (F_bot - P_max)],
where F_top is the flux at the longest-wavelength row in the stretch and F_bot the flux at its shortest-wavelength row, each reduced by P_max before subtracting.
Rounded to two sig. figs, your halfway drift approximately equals -0.0025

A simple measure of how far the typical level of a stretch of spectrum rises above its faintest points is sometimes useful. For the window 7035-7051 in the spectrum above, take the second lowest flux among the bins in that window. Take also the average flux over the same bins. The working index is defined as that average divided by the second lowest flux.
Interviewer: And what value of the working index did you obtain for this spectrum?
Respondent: 1.01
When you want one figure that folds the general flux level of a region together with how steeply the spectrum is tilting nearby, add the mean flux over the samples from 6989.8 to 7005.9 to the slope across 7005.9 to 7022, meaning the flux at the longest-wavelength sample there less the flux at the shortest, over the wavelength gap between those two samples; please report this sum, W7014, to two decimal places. 1.98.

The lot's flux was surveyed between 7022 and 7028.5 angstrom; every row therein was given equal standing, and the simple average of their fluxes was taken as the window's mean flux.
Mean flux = 1.93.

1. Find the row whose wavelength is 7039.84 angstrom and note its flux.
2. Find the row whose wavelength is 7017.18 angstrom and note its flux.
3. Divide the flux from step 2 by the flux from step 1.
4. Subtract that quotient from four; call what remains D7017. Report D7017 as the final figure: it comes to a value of 3.12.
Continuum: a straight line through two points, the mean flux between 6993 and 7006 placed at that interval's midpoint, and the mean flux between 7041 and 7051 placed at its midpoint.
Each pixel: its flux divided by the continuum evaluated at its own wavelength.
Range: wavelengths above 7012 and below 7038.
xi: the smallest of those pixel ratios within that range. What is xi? 0.894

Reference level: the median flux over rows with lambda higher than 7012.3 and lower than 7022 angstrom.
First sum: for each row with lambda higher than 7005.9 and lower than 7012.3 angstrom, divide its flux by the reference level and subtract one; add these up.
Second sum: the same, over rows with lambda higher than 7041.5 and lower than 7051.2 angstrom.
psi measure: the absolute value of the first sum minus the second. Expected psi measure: 0.225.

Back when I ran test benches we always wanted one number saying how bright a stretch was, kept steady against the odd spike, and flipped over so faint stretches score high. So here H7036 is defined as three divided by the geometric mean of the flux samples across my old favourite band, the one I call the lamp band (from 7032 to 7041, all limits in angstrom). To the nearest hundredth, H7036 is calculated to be 1.45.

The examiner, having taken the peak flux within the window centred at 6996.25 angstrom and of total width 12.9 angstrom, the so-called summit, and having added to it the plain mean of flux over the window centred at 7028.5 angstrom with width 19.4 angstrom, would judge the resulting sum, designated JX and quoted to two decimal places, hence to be 4.01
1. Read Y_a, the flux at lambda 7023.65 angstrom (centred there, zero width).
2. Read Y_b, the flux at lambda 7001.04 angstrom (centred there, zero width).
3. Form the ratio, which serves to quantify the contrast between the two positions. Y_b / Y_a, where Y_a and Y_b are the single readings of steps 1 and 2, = 1.07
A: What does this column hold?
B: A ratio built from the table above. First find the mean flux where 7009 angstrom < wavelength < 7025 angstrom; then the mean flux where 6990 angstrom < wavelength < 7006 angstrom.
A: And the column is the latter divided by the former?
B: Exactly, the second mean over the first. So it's 1.04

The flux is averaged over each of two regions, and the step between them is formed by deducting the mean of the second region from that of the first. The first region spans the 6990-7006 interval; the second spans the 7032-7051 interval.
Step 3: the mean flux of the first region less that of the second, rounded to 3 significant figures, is -0.112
